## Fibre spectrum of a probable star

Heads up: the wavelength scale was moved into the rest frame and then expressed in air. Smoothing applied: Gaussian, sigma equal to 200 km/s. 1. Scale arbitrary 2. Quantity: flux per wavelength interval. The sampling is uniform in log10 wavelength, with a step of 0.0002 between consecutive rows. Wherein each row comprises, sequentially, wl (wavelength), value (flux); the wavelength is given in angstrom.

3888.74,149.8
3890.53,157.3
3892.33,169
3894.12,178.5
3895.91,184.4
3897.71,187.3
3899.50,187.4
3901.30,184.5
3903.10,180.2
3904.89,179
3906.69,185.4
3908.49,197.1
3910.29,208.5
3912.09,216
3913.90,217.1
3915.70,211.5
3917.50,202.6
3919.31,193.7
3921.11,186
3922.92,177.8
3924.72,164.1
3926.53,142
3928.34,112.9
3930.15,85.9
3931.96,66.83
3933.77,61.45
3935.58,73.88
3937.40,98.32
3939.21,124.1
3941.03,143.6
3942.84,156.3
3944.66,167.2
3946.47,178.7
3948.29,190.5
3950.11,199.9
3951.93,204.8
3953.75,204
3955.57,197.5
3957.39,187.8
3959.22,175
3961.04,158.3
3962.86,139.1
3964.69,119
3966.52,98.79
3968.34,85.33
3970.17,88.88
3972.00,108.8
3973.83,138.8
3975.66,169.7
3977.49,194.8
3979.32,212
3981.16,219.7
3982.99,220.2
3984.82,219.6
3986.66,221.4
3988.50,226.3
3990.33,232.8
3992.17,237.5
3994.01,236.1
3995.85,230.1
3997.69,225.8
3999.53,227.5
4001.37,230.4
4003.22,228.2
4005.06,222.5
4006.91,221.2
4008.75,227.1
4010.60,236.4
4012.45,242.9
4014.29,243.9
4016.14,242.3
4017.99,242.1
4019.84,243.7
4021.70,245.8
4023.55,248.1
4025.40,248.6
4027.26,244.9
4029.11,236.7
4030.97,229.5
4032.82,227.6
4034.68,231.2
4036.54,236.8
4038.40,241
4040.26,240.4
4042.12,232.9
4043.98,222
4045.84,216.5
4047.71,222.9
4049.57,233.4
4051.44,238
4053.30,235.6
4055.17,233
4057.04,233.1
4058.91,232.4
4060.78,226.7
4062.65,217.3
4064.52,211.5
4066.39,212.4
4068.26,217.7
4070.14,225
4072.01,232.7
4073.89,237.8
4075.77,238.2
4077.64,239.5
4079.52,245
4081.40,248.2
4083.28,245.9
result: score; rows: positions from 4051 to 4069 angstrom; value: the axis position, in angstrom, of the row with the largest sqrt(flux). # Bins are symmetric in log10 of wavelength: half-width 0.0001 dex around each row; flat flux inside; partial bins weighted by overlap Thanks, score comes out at 4051.44 angstrom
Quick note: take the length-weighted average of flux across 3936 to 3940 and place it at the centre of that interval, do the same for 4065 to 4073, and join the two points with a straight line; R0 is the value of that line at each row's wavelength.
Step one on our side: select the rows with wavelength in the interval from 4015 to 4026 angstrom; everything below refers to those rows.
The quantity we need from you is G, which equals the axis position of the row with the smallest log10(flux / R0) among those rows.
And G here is 4025.40 angstrom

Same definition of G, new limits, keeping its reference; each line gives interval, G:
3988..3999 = 3997.69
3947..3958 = 3957.39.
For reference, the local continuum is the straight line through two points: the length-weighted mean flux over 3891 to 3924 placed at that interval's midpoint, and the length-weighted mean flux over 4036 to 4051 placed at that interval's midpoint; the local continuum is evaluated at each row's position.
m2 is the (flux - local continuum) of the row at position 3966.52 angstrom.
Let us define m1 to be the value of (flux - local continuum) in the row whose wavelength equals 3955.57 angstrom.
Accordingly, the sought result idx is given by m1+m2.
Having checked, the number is -117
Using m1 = -7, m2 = -109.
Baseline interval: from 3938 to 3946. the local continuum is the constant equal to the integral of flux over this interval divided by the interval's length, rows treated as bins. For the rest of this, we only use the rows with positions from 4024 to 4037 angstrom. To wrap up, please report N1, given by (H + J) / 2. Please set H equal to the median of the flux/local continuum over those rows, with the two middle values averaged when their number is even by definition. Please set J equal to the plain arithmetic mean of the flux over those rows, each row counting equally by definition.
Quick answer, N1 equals 119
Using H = 1.6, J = 236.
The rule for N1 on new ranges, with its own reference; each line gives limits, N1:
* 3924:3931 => 64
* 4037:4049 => 115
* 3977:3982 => 105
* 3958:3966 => 74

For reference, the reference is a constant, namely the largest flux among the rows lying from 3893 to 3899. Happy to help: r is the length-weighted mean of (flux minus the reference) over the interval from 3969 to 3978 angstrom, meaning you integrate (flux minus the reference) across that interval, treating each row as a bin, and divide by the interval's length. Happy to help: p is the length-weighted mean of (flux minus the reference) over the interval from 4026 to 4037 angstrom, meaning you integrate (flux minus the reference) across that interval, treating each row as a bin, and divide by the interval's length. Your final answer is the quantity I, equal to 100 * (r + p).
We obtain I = -362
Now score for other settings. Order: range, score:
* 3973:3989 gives 3988.50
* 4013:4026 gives 4025.40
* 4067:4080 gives 4079.52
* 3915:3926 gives 3915.70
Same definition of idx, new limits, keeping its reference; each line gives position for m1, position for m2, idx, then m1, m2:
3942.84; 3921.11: -54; -45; -9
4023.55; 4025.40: 46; 23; 23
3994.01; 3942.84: -25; 20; -45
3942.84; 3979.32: -45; -45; 0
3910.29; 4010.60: 32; 17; 15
